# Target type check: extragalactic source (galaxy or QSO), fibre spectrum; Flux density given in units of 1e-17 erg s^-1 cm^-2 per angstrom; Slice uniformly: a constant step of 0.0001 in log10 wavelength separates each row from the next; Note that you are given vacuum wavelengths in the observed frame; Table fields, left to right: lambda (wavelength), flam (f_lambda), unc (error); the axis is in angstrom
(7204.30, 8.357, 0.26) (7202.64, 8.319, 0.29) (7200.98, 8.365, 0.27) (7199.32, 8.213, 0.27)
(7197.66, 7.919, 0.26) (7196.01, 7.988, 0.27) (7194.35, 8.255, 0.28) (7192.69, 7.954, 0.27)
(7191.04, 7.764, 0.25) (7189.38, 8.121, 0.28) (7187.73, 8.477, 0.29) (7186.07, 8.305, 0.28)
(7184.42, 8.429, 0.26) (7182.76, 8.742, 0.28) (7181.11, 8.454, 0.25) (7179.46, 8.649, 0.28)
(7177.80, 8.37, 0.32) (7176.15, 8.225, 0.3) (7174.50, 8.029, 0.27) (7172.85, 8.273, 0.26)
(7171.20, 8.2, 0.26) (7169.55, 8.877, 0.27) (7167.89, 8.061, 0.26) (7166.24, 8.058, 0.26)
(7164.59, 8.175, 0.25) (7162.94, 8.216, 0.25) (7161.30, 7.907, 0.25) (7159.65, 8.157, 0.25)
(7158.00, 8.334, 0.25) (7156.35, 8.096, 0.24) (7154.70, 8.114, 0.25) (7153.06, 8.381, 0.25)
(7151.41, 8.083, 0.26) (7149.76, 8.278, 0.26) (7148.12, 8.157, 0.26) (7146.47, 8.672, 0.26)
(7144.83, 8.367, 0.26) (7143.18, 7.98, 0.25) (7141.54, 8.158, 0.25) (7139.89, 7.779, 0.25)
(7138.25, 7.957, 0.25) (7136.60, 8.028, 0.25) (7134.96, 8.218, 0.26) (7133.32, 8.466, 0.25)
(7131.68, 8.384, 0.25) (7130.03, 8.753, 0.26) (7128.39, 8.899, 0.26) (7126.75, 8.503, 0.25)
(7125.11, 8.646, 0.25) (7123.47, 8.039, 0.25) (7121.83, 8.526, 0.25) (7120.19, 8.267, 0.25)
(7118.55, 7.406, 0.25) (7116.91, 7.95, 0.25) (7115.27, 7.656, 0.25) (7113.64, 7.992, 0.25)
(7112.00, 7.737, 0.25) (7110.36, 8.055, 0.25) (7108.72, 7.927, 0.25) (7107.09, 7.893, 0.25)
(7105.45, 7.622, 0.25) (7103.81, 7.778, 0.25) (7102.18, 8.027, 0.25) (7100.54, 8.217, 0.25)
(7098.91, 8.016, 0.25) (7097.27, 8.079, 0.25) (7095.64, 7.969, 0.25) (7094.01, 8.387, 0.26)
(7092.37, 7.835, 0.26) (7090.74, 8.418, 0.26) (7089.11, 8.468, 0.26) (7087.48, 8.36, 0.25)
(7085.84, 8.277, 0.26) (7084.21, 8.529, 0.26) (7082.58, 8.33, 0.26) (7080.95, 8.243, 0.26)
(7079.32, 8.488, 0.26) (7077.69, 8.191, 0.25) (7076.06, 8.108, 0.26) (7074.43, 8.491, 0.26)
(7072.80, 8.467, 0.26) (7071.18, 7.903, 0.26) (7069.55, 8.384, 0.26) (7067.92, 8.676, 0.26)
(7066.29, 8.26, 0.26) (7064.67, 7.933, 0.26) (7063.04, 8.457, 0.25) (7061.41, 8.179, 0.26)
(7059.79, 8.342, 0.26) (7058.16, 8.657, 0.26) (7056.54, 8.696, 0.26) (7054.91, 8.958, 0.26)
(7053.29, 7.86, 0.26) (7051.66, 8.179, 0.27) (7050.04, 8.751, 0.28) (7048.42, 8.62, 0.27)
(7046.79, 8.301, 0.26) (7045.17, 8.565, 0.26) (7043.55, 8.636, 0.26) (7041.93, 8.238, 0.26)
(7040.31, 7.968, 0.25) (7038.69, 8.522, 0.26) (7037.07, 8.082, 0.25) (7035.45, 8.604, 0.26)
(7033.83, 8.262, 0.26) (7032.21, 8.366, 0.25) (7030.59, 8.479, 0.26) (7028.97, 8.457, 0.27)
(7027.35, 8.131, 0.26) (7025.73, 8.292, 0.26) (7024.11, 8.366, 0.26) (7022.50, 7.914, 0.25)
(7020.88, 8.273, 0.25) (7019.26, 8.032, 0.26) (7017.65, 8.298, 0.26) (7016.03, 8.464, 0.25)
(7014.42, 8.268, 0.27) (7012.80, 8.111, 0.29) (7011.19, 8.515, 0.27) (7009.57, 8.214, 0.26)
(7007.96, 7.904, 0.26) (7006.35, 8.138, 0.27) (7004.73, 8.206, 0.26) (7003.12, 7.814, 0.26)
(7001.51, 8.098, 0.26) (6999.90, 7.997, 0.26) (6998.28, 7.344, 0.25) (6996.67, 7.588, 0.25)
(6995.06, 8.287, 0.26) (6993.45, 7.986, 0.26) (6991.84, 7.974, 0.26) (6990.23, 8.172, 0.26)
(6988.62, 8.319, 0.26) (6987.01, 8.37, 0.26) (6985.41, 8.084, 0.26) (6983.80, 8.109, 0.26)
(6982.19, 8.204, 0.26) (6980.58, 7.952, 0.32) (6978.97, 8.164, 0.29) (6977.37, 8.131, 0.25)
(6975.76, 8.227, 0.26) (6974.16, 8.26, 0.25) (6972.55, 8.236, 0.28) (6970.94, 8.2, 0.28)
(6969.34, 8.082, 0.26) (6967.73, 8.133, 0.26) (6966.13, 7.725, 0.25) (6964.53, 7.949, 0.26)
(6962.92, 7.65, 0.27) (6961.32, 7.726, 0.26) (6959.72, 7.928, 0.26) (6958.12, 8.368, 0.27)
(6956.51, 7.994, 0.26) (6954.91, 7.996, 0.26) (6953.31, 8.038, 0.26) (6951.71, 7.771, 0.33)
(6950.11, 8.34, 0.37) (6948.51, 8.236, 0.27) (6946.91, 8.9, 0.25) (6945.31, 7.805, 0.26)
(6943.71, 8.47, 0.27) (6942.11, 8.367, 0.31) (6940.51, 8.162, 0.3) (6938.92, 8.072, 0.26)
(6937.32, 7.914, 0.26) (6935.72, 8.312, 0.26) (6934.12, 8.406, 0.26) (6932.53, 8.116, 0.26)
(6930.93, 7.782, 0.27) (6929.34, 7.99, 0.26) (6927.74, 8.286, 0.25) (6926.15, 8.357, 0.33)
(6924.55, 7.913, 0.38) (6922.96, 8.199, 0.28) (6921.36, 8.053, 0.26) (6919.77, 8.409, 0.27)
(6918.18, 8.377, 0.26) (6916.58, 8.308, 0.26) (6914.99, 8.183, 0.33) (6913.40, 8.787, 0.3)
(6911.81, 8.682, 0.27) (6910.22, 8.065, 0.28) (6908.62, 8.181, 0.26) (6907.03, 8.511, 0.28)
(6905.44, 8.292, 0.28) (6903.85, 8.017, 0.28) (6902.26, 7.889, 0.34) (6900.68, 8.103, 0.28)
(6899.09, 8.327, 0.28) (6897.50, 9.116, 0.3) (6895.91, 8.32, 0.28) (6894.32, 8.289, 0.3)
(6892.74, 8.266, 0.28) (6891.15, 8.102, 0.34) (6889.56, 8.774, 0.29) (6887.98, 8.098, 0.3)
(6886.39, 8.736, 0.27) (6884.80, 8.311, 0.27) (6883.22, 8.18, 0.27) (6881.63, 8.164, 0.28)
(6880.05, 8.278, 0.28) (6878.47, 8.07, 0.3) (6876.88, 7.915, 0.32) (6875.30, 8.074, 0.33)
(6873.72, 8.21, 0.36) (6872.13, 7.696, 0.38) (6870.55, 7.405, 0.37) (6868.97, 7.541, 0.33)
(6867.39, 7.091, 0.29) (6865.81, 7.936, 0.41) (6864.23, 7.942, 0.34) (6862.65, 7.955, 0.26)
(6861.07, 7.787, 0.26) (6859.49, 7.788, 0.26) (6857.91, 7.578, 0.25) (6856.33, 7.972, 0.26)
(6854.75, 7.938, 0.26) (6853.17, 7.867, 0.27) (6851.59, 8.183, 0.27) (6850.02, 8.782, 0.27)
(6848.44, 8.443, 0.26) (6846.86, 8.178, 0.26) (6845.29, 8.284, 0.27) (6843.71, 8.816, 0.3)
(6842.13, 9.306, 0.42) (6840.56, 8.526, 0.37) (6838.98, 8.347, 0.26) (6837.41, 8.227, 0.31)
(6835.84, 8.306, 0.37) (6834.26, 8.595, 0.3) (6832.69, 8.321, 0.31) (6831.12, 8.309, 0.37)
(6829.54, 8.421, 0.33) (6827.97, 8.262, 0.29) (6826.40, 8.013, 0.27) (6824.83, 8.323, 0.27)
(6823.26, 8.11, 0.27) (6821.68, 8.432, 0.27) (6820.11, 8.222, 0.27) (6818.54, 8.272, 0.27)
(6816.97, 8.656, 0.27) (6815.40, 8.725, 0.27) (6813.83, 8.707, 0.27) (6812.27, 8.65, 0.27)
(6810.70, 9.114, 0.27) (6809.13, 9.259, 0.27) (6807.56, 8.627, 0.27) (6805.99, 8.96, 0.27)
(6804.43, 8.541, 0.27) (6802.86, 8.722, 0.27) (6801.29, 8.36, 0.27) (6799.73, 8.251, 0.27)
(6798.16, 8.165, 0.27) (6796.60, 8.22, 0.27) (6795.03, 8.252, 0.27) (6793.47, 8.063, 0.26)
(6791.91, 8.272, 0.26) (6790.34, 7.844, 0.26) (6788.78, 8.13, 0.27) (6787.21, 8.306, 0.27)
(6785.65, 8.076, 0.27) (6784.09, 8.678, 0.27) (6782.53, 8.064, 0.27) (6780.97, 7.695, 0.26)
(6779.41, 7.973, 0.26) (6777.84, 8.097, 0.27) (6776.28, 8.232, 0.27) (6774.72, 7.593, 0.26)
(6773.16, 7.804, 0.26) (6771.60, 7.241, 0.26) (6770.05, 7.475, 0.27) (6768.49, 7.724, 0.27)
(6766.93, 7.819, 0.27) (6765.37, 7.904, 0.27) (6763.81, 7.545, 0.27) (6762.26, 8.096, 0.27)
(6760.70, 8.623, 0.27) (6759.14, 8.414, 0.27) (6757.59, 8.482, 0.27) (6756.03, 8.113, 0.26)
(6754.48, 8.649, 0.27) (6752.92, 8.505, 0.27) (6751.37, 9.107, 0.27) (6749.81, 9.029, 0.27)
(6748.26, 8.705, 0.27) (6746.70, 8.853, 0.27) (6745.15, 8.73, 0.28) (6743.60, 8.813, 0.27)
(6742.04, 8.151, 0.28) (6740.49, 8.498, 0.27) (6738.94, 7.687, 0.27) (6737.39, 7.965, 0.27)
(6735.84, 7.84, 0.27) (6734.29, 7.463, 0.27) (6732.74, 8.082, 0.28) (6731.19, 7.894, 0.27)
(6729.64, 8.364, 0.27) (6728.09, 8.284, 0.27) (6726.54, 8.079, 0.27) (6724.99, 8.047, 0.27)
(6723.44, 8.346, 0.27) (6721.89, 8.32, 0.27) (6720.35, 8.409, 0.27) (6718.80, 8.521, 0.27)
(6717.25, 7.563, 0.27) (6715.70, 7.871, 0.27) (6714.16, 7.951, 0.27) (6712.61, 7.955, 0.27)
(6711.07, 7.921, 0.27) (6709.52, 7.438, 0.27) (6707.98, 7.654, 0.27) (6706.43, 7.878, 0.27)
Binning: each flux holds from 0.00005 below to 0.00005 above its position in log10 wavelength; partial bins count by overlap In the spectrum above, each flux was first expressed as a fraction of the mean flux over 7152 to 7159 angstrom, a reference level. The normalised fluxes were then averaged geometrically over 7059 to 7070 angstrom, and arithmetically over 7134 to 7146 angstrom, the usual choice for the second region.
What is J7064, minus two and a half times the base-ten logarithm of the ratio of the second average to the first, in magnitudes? 0.03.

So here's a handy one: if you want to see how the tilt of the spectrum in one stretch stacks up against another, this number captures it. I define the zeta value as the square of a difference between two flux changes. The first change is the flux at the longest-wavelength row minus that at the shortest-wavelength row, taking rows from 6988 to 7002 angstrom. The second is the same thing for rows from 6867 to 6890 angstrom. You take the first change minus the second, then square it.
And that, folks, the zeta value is 3.63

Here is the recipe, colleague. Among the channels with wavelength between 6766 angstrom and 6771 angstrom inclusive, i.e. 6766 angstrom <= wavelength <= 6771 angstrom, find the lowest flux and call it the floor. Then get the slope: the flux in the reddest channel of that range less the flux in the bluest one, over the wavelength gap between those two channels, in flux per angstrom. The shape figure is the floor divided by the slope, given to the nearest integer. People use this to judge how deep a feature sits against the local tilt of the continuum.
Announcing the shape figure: -68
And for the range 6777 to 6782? -60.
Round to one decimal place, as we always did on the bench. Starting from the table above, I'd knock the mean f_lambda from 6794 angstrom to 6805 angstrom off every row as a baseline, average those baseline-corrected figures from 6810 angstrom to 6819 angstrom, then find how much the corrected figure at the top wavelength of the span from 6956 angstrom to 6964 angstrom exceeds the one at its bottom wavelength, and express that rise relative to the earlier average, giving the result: -1.0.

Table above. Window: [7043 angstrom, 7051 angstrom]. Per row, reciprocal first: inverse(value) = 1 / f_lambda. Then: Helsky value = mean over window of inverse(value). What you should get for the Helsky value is 0.117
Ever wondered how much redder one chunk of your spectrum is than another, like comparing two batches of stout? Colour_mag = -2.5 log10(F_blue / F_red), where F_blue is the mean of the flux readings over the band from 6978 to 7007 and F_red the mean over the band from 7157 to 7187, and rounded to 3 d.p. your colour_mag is 0.034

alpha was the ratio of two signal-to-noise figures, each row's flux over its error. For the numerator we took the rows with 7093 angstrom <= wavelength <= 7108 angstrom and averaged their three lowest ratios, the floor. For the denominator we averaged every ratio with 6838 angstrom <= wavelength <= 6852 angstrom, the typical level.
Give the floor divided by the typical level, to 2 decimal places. 1.06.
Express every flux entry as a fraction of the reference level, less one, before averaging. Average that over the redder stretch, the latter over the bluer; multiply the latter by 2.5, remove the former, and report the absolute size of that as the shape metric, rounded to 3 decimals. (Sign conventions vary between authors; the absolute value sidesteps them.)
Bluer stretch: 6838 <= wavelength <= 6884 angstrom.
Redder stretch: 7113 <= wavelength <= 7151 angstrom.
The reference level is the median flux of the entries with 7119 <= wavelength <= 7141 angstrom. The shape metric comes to 0.072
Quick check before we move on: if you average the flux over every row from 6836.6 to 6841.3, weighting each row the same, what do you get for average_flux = 8.4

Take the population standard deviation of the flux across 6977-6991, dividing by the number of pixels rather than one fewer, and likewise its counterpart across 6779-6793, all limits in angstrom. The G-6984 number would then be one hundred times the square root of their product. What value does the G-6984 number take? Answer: 18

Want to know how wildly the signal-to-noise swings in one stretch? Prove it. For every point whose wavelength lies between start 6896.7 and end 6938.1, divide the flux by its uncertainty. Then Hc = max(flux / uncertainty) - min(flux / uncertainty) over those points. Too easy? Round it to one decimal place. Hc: 12.3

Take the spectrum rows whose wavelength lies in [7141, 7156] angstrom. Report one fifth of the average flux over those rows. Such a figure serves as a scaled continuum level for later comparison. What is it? 1.65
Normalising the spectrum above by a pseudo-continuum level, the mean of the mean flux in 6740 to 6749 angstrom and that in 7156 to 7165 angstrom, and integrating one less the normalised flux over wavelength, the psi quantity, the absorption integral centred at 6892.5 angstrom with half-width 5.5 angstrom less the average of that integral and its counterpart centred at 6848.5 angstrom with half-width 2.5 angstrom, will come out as 0.00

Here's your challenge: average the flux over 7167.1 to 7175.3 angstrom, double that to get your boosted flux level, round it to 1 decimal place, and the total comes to 16.6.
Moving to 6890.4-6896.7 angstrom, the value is 16.5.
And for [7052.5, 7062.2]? 16.9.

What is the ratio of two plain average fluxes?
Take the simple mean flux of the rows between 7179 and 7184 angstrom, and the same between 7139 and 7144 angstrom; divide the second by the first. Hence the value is 0.93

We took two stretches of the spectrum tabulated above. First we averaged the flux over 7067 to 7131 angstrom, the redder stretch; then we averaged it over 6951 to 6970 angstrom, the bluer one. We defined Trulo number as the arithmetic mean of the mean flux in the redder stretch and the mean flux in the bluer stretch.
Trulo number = 8.07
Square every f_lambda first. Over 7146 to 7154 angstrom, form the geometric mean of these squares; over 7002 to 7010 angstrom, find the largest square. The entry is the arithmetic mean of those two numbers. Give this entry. 68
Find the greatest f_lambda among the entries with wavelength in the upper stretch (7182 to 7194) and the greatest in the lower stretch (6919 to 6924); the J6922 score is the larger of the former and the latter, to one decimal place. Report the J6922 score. 8.7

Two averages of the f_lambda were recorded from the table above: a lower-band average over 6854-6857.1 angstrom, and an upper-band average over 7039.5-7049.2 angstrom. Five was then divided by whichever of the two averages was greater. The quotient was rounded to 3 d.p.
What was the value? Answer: 0.596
